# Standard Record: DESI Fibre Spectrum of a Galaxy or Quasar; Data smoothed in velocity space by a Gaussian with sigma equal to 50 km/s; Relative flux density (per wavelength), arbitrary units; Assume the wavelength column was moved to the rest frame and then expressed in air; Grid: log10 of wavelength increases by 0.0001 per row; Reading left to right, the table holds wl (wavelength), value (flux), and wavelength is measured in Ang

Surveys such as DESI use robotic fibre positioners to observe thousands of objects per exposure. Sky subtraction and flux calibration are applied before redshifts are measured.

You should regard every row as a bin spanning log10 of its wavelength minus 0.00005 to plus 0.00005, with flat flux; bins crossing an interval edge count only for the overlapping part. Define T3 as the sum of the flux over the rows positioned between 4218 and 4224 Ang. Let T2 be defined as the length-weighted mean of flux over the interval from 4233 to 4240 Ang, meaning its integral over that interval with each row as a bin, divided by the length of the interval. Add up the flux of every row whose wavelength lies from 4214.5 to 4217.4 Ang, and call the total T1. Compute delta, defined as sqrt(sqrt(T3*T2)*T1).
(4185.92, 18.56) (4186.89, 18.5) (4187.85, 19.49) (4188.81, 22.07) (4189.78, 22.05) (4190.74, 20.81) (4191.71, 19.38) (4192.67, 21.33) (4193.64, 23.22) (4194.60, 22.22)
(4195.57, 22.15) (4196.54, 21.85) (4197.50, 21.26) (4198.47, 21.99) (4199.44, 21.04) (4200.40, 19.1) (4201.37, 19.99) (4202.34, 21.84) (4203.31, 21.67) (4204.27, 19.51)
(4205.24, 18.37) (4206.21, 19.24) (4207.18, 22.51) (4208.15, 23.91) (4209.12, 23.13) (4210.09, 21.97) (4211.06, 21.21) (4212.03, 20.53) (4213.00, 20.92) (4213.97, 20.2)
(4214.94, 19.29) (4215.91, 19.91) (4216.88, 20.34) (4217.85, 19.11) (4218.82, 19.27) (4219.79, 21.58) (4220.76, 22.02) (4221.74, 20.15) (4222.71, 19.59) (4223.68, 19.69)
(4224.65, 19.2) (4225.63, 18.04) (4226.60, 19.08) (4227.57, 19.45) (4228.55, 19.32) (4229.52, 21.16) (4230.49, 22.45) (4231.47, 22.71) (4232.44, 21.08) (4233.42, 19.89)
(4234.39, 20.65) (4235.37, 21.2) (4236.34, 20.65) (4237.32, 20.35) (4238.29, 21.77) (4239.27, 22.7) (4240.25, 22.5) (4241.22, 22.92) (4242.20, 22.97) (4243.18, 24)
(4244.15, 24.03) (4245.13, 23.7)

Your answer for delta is 55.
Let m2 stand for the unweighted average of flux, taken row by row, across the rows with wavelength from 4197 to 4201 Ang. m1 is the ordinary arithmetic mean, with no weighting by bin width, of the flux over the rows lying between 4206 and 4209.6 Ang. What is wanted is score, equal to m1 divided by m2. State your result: 1.06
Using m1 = 22.2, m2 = 20.8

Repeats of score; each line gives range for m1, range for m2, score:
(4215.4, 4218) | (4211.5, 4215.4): 0.98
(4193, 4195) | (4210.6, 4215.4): 1.11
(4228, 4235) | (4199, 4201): 1.05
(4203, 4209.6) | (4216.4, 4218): 1.07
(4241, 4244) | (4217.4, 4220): 1.17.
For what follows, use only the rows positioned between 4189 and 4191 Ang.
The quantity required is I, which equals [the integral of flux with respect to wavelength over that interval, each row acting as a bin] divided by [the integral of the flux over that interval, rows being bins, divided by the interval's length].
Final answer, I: 2.0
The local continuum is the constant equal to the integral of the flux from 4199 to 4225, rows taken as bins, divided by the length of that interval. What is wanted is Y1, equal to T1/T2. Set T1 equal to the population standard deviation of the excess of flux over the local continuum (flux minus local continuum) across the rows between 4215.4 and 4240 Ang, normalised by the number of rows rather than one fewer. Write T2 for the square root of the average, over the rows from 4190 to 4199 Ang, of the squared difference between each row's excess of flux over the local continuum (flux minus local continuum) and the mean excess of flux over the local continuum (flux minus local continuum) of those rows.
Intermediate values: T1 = 1.23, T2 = 1.01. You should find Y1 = 1.2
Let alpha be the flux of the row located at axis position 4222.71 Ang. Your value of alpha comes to 19.59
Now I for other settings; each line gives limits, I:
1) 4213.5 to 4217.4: 3.9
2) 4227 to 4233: 6.0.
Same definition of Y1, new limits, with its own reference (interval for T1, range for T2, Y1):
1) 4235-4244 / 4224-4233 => 0.7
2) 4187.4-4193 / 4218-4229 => 1.0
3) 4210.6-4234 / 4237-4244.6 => 1.0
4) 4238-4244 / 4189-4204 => 0.6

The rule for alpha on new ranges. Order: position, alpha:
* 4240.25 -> 22.5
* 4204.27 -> 19.51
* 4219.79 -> 21.58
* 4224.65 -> 19.2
